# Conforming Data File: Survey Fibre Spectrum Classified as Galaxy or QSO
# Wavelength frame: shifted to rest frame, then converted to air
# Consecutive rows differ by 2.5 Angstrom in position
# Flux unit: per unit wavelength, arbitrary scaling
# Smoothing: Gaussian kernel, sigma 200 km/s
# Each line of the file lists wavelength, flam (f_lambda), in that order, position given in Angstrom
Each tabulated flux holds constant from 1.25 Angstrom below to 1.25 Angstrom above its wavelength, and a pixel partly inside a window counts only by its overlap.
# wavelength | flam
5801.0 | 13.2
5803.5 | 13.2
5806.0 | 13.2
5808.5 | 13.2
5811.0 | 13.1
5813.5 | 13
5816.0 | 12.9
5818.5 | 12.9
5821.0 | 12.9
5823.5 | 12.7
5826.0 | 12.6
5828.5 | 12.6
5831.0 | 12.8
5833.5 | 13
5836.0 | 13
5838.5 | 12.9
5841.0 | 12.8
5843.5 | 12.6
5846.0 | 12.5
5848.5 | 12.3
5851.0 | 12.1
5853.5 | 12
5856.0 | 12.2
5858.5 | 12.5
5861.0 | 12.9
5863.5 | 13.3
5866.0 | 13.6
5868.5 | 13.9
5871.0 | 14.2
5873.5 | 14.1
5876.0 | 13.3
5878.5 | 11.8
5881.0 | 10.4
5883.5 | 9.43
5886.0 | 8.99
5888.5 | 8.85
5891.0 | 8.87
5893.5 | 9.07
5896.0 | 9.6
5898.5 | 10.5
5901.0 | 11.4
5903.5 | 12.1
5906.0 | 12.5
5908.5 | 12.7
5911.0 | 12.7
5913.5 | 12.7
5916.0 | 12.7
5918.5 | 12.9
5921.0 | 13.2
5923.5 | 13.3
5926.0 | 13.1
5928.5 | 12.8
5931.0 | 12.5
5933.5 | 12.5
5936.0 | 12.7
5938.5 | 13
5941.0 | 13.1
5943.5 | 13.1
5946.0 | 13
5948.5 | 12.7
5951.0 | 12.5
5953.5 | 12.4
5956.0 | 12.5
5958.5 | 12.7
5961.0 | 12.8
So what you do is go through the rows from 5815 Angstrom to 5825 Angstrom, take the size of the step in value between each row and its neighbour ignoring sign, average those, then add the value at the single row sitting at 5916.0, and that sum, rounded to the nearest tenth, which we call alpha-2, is 12.8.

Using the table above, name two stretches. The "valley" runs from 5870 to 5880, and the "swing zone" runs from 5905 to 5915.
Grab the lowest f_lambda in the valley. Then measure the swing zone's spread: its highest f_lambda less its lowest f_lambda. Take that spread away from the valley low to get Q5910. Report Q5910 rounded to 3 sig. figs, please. 11.6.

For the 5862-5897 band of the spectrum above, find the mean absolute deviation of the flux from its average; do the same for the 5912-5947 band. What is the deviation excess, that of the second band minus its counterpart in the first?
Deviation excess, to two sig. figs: -1.9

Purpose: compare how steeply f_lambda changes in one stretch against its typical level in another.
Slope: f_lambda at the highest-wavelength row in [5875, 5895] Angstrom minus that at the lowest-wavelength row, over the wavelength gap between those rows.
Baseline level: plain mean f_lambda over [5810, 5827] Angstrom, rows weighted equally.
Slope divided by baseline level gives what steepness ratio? -0.019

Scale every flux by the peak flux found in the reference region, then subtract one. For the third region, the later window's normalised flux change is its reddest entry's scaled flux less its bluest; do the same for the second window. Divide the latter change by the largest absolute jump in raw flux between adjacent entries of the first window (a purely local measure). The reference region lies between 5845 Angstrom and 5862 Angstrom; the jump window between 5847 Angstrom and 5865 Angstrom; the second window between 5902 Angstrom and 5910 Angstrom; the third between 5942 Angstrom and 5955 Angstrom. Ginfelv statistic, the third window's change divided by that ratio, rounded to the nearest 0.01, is -0.47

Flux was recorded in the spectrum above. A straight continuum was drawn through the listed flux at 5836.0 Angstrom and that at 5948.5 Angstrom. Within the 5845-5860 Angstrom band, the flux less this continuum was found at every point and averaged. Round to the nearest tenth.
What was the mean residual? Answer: -0.7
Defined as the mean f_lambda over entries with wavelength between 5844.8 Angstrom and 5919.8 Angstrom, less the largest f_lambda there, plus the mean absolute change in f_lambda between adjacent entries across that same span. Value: -1.91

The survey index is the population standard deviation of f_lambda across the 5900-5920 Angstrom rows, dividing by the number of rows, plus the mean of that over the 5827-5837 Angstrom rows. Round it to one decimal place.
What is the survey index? 13.3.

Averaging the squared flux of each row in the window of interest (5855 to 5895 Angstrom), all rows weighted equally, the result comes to 141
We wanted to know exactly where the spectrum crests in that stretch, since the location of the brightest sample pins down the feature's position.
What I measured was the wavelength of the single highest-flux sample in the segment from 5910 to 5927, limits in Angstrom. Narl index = 5923.5 Angstrom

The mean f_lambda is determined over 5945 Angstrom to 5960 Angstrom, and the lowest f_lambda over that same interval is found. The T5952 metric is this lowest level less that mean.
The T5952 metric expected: -0.23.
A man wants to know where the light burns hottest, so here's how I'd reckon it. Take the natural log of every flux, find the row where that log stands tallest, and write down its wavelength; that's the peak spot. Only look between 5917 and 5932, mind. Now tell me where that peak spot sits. 5923.5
